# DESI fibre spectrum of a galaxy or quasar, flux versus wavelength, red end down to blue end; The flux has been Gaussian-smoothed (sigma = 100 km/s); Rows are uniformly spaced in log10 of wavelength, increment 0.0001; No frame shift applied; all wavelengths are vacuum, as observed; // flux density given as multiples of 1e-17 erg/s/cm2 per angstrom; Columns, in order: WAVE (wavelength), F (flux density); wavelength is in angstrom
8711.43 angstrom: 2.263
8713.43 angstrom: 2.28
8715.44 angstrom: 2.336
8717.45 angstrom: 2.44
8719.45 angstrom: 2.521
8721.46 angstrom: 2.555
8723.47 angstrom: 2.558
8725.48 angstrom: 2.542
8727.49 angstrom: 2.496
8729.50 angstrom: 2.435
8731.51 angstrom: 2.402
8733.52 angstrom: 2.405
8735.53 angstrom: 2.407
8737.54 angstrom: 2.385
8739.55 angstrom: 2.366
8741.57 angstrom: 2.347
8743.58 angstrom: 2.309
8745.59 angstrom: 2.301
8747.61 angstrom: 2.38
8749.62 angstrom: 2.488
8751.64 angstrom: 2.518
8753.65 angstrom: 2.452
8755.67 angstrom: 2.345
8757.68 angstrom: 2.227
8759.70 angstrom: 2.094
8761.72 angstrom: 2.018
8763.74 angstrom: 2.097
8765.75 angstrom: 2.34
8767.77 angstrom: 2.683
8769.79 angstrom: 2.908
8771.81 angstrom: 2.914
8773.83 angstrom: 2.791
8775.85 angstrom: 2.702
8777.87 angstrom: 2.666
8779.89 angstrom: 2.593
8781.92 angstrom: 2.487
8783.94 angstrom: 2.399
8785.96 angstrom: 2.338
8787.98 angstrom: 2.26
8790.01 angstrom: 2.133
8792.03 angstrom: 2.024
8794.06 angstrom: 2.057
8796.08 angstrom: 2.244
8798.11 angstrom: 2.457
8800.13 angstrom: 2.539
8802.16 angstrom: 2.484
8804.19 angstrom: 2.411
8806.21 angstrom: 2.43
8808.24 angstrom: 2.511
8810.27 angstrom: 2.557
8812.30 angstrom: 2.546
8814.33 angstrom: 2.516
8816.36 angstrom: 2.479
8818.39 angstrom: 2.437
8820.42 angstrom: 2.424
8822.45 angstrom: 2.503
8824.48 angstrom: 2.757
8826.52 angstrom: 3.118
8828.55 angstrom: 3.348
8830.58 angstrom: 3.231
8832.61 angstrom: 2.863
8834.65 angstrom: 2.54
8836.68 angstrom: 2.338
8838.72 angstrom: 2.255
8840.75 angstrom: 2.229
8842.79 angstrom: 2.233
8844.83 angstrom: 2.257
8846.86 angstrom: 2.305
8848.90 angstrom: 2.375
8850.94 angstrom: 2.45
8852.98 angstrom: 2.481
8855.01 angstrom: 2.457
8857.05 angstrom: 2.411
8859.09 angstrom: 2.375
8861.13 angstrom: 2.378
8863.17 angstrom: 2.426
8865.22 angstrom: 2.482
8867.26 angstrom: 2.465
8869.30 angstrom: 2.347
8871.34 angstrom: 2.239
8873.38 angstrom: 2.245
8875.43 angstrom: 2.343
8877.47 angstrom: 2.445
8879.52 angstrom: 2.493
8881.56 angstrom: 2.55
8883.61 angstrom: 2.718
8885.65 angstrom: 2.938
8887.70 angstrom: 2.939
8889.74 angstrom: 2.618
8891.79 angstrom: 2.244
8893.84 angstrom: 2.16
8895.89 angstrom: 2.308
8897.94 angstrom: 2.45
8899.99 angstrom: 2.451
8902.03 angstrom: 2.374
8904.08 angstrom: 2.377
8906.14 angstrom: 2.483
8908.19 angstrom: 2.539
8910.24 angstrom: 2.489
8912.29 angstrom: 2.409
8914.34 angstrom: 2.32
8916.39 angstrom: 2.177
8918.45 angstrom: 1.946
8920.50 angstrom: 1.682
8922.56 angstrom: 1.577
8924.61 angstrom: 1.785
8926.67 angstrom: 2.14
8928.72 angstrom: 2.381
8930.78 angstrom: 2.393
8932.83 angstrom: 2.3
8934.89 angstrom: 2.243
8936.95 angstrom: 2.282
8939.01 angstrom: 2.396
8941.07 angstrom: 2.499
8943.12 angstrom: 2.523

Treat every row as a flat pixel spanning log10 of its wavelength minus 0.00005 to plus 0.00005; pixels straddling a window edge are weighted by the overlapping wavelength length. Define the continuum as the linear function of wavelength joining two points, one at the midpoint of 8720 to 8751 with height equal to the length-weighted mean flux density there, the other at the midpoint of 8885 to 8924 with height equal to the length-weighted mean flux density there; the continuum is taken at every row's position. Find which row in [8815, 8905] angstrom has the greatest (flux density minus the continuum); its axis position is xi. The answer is 8828.55 angstrom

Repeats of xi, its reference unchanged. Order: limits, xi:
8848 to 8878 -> 8865.22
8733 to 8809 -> 8771.81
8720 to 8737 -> 8723.47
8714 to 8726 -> 8723.47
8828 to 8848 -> 8828.55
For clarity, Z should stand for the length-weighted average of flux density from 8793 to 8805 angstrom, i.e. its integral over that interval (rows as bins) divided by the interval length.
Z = 2.36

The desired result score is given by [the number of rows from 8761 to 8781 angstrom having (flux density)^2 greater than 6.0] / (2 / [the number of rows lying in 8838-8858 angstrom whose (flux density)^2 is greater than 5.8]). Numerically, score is 14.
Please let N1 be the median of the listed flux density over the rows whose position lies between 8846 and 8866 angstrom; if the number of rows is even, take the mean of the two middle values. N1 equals 2.42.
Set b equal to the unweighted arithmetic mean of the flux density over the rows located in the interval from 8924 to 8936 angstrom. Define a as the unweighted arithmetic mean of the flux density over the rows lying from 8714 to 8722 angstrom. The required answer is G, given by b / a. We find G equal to 0.90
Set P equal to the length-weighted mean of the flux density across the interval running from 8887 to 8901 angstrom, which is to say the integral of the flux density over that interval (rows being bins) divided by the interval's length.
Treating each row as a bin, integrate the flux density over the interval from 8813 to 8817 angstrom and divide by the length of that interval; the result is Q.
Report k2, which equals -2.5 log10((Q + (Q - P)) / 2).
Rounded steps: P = 2.44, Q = 2.50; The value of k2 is -0.3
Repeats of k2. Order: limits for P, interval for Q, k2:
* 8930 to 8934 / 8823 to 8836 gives -0.6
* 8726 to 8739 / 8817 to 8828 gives -0.4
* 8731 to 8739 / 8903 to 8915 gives -0.2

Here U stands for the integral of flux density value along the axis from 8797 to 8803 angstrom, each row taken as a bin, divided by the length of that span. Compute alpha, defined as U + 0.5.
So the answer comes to 2.99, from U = 2.49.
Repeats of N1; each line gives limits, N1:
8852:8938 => 2.38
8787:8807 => 2.34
